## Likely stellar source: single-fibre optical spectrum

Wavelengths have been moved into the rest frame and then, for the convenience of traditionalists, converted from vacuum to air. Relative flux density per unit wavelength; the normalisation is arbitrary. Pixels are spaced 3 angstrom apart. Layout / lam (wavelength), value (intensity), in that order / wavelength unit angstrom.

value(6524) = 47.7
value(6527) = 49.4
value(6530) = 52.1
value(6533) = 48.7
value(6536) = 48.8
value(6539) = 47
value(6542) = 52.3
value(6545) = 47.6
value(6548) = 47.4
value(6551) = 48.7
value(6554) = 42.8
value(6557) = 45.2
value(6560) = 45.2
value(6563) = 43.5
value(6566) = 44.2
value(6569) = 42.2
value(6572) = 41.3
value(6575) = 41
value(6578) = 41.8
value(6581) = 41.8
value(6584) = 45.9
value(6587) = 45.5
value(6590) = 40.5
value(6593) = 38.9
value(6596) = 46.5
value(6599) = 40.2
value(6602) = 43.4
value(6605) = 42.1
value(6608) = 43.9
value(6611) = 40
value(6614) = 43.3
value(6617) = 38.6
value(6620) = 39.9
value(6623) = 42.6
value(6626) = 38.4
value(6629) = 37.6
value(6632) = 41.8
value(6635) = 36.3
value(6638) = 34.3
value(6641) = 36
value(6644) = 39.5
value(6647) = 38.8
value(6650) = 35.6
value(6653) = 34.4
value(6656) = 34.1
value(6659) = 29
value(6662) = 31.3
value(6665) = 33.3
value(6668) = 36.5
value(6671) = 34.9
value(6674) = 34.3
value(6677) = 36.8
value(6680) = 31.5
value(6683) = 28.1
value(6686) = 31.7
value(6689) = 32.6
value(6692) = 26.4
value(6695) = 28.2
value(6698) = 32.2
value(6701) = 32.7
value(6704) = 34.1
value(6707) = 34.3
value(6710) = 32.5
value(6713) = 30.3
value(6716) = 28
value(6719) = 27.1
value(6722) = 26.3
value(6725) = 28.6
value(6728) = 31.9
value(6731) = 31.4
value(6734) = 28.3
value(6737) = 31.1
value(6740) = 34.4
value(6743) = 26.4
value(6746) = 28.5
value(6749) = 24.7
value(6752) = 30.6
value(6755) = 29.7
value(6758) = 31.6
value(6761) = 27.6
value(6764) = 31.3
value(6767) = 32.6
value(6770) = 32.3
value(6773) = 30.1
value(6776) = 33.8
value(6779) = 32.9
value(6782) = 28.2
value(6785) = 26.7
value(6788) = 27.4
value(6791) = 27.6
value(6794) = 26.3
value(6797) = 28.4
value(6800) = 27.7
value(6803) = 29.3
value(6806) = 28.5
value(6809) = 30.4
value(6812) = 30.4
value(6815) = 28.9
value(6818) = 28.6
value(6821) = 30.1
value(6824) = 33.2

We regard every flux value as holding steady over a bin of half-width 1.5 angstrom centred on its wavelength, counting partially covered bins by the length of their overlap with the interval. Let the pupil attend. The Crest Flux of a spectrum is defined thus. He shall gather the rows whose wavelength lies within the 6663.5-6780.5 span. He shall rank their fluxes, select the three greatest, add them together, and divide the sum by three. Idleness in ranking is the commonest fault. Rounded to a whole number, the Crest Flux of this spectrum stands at 36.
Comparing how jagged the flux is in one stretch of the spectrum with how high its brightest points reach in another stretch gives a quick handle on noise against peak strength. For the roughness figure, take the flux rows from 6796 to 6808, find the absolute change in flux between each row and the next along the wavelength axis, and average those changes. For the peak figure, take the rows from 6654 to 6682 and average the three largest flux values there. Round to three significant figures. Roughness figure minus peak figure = -35.0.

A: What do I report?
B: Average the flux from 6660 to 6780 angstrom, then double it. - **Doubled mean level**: 62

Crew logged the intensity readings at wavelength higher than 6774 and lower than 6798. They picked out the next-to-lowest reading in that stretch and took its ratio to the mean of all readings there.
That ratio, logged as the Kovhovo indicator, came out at 0.92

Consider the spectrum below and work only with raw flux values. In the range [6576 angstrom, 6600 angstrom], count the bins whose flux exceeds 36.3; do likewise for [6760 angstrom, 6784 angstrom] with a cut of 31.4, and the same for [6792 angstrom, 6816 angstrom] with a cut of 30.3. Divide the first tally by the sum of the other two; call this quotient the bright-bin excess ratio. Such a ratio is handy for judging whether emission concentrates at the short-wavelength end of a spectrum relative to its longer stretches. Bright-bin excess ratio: 1.33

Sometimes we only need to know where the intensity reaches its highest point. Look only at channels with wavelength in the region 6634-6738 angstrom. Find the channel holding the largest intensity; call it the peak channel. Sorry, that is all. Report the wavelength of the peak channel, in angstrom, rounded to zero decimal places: 6644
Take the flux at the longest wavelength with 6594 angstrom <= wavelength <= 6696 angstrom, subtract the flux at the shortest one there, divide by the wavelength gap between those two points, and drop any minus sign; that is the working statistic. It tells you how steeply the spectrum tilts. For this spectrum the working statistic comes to 0.185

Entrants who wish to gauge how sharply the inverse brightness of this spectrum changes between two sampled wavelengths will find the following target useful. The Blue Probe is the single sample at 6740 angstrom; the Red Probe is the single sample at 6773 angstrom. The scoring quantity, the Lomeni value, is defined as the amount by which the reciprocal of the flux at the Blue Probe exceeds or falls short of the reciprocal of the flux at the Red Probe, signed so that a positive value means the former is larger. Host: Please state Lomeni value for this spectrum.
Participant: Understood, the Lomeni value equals -0.0042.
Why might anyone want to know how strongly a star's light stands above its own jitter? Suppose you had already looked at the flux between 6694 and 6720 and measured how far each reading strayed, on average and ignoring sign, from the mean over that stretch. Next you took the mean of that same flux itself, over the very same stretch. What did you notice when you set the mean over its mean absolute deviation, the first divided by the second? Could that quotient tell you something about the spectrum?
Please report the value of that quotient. 13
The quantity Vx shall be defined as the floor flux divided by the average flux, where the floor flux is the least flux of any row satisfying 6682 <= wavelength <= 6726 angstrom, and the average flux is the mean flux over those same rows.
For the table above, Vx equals 0.87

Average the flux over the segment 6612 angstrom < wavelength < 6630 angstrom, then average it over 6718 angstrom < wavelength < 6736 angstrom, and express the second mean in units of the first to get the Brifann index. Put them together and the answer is 0.72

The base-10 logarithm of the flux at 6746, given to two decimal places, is 1.45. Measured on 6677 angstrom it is 1.57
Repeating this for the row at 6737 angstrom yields 1.49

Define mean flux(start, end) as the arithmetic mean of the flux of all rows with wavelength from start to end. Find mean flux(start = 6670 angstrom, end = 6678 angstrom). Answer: 35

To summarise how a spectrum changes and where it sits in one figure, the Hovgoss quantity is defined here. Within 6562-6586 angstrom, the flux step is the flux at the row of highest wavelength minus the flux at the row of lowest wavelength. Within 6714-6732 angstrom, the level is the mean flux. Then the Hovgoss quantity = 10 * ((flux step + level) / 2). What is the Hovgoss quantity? 156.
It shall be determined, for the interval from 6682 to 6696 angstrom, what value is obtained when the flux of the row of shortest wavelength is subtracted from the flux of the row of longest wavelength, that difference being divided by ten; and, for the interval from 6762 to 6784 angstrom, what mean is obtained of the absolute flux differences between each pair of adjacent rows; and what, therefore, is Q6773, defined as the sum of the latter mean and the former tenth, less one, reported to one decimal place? 1.2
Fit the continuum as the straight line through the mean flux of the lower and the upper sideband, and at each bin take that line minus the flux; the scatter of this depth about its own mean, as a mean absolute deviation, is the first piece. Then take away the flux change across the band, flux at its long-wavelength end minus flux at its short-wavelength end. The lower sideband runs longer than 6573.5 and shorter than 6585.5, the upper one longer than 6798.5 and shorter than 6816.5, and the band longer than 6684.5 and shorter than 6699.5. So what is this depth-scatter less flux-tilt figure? 2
